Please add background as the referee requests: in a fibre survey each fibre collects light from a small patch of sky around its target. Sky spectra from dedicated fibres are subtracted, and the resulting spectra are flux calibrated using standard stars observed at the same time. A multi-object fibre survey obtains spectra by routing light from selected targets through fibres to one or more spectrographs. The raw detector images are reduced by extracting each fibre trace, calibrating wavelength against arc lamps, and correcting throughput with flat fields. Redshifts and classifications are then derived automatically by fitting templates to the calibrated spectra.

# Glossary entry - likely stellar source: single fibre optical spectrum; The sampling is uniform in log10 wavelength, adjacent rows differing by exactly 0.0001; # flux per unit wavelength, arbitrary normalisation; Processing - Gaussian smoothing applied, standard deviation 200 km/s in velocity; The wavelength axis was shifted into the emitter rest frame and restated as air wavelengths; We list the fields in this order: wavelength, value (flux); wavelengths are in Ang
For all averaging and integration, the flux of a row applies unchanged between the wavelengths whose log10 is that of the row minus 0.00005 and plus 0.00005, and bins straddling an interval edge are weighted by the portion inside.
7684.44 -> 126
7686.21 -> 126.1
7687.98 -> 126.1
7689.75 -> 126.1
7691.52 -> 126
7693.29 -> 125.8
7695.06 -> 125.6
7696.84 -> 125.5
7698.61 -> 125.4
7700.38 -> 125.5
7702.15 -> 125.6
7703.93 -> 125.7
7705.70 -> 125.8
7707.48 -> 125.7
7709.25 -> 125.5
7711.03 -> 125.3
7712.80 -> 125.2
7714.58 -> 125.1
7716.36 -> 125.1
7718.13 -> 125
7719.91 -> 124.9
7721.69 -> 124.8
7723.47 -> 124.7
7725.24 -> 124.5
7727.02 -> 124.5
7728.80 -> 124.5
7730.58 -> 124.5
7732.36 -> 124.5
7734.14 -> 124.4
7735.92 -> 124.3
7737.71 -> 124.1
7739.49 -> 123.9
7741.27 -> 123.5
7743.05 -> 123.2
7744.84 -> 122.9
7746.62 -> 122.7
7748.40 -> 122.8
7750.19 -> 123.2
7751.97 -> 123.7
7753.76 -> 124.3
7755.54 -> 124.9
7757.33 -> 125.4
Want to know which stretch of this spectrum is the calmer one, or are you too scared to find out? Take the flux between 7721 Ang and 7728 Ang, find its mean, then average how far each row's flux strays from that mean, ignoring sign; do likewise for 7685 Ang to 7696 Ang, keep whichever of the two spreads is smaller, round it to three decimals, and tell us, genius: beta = 0.125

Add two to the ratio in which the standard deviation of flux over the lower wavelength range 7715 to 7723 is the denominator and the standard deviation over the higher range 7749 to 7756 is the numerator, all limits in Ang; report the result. 7.7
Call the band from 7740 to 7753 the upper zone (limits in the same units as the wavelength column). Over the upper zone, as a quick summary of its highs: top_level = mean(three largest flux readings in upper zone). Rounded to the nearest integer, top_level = 123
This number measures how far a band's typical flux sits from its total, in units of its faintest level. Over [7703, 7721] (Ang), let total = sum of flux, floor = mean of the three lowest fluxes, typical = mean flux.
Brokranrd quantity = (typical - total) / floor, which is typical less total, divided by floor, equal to -9.02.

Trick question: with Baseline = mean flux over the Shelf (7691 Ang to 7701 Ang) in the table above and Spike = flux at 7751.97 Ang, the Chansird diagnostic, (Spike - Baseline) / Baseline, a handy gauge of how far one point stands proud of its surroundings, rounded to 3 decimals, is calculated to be -0.015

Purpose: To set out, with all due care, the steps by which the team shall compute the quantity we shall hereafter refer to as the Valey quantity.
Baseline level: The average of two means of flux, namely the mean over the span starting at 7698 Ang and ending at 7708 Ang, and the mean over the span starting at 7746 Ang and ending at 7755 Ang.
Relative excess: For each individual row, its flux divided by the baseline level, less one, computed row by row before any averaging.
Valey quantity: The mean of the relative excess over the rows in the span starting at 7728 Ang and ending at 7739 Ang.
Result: -0.001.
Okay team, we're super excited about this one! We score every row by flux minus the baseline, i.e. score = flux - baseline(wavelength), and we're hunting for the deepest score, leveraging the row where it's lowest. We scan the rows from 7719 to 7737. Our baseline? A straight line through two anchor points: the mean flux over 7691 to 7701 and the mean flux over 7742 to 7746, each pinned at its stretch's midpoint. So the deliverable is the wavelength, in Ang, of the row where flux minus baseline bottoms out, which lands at 7725.24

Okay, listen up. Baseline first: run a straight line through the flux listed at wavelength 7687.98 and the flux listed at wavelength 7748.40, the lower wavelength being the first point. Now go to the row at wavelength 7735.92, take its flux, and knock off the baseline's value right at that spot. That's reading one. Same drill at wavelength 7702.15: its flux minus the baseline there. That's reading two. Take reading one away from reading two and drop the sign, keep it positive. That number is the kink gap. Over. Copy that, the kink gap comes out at 0.54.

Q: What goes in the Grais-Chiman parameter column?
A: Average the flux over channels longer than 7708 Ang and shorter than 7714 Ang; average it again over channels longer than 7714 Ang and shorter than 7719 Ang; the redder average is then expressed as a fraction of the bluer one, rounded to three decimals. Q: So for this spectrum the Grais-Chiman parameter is 0.998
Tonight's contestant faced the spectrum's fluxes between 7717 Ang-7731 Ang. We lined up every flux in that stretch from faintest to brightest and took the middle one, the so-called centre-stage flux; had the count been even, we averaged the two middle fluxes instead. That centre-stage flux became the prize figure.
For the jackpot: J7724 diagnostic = 125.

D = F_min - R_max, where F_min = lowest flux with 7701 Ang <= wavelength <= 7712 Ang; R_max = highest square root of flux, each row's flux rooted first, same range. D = 114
